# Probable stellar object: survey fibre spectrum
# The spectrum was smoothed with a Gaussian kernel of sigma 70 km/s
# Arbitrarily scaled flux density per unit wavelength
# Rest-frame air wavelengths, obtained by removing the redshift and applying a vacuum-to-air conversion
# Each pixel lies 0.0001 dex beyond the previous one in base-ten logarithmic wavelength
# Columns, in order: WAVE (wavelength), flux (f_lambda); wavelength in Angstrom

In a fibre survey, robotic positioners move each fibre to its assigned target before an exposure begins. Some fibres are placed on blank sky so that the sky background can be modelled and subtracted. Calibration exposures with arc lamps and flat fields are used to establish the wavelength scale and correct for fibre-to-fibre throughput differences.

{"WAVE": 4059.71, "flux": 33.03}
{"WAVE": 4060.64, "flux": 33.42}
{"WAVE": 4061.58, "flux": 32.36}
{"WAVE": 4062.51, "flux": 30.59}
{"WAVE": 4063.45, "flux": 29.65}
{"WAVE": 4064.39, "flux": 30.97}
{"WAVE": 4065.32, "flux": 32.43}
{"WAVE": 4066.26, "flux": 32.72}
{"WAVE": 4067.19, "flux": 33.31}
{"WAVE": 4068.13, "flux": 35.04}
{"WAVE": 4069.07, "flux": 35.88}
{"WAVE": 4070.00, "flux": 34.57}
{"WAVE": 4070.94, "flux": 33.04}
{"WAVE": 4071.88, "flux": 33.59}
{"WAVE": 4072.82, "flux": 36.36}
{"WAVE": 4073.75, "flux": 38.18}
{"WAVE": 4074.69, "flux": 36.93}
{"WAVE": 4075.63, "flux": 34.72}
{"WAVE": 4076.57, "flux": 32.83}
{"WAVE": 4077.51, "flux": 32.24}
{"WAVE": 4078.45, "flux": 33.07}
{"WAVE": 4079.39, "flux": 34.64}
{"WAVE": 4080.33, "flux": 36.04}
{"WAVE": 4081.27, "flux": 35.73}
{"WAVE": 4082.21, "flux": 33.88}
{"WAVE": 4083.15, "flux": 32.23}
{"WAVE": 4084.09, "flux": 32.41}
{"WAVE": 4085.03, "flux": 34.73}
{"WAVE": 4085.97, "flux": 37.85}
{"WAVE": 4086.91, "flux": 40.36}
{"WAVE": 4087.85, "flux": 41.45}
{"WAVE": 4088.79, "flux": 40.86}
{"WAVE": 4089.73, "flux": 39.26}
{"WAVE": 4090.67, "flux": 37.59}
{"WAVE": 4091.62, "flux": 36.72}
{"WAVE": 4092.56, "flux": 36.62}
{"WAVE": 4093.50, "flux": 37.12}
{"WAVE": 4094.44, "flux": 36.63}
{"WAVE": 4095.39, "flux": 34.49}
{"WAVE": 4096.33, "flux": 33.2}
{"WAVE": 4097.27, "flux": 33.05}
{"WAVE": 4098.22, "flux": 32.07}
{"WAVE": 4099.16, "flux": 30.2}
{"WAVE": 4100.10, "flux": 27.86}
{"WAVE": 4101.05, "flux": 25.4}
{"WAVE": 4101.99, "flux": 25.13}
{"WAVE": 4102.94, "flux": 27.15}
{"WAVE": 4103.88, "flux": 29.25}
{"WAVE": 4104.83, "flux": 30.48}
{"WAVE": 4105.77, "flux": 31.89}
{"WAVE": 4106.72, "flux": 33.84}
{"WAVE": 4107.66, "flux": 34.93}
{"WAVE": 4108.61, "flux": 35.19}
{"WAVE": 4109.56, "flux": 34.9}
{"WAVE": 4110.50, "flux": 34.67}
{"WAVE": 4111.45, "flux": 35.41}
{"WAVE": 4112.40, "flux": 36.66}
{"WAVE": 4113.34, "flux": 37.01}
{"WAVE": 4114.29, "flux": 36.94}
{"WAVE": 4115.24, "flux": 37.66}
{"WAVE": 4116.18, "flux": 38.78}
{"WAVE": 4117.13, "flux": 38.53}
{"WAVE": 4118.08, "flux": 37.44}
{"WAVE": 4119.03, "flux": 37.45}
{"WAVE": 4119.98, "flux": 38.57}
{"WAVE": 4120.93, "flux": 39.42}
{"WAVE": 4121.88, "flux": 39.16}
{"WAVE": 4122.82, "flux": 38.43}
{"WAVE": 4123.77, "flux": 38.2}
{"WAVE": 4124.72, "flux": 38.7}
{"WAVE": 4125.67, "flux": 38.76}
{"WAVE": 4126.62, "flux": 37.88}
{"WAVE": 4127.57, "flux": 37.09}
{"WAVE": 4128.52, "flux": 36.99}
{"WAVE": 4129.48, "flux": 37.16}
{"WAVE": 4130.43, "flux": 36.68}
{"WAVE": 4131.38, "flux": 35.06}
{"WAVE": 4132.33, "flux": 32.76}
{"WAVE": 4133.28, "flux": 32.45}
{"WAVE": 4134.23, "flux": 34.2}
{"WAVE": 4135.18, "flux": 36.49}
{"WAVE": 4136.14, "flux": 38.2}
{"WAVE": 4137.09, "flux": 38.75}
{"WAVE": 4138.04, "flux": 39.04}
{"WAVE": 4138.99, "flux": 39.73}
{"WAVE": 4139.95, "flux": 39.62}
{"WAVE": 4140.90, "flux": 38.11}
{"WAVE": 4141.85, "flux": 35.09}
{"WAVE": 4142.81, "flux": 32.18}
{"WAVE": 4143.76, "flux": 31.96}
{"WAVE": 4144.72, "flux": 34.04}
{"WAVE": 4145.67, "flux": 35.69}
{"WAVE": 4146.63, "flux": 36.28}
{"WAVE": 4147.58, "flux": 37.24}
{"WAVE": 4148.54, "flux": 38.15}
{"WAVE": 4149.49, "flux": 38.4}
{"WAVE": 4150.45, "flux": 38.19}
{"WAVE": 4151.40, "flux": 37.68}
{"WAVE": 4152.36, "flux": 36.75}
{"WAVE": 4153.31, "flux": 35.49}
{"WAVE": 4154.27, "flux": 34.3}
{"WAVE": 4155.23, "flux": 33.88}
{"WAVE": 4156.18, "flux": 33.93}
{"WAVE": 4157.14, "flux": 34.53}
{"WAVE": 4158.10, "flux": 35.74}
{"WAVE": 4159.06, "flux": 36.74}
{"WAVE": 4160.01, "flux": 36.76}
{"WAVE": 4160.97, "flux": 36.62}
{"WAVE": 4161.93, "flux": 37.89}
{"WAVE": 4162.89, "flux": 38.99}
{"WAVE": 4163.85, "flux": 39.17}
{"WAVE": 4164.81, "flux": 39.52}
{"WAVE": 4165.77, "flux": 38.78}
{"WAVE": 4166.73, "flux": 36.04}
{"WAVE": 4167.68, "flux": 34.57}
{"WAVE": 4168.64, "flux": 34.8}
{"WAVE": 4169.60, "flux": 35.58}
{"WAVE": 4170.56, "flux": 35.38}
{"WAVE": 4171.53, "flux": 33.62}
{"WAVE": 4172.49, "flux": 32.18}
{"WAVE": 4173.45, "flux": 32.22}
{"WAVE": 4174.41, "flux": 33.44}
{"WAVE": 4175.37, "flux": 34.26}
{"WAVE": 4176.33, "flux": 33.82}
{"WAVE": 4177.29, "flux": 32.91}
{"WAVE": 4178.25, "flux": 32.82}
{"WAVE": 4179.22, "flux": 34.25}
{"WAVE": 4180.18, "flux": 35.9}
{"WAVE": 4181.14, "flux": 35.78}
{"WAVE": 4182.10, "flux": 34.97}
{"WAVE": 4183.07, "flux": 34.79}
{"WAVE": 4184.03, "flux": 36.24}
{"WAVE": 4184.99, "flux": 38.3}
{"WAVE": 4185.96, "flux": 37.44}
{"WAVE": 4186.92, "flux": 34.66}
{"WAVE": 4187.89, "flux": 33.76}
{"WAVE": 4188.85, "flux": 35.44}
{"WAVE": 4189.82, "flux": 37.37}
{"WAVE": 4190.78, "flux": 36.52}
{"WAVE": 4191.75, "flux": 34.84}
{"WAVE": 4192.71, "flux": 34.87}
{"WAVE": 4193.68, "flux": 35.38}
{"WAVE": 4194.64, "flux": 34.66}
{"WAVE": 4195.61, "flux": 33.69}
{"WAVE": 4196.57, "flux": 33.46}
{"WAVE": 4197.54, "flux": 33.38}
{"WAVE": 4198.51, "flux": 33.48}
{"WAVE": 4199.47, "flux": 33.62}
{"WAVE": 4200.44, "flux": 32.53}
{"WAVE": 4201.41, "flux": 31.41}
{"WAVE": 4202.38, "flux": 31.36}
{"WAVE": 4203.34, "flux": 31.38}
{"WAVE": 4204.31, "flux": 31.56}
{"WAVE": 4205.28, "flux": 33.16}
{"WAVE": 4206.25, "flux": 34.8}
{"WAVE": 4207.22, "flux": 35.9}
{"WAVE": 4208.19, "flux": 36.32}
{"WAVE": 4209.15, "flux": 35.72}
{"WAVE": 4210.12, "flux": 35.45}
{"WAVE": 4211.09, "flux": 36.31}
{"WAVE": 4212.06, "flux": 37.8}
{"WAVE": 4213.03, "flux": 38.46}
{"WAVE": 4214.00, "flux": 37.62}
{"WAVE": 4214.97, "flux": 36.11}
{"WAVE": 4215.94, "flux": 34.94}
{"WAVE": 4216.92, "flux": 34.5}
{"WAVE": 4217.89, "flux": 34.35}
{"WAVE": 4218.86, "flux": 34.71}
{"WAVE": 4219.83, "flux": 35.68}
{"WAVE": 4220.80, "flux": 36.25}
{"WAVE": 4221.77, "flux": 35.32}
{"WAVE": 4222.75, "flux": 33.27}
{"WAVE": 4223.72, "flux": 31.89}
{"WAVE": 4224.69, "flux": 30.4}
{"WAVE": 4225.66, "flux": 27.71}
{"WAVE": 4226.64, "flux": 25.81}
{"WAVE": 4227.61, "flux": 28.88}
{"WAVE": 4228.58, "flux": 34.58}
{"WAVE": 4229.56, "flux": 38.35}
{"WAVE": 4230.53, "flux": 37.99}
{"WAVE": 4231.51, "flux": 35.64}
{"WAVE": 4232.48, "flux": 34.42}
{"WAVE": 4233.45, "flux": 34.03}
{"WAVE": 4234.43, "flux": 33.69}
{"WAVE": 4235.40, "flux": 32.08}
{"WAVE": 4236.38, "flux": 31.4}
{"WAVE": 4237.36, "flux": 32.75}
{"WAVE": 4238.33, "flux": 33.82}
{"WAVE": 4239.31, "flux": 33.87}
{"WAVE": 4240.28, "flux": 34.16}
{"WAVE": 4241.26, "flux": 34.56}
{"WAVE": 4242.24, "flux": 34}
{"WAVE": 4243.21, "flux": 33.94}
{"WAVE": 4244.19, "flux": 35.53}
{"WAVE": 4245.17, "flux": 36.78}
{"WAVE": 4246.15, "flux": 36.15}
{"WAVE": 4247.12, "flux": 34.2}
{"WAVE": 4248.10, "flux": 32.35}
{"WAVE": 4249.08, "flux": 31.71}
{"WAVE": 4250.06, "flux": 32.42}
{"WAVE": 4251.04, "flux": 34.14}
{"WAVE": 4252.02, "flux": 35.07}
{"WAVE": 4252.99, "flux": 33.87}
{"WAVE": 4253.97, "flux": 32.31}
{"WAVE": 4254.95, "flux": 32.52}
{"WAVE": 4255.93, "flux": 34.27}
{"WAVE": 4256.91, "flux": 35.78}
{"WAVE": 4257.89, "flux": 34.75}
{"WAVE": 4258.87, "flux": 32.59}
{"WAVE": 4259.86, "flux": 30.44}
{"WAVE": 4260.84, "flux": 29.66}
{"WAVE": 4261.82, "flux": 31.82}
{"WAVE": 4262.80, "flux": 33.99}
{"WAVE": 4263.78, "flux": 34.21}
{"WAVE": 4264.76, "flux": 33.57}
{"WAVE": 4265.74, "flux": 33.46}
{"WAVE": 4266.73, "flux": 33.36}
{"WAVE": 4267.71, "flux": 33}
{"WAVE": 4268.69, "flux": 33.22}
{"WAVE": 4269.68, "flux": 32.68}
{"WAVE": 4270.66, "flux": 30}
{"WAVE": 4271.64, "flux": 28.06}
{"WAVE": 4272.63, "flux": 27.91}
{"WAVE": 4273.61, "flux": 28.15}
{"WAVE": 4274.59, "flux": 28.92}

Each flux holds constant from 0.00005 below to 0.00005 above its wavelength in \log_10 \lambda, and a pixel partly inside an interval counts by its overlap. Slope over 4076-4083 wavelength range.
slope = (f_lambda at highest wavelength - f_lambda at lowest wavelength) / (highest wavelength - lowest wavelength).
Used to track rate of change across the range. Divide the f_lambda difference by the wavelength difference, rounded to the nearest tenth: 0.2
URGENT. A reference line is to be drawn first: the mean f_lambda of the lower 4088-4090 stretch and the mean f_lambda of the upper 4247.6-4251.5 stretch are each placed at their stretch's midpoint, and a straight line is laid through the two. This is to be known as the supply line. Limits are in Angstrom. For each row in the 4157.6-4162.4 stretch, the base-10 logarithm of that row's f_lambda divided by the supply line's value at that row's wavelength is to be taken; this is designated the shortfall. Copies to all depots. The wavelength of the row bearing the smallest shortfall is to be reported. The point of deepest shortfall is 4158.10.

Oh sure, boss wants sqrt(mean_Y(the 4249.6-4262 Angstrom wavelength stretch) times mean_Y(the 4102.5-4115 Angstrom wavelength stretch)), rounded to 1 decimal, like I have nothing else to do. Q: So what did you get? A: 33.4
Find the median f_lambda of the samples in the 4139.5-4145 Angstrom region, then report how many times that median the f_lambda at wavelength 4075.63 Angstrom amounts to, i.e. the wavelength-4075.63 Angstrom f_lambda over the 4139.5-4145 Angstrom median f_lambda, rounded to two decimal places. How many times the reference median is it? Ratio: 1.00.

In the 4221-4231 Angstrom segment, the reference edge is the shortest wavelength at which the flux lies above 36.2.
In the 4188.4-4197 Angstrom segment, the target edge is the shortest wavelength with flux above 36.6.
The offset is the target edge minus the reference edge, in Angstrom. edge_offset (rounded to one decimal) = -39.7 Angstrom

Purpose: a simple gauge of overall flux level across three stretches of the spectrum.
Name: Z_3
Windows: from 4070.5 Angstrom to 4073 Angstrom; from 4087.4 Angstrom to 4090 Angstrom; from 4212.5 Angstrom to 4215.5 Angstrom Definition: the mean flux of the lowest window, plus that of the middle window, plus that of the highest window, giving 112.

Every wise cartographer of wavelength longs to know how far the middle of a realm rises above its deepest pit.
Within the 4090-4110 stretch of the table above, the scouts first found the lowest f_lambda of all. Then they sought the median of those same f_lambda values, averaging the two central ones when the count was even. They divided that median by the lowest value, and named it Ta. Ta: 1.32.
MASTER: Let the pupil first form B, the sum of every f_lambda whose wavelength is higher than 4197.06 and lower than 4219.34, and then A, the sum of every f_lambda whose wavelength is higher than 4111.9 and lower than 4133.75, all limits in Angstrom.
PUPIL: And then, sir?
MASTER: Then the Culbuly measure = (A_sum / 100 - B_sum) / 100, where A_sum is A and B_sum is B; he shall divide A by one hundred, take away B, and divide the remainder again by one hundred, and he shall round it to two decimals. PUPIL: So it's -7.86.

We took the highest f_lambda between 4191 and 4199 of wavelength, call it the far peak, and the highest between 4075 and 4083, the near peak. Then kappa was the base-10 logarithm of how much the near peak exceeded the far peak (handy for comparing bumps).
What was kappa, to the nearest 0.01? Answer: -0.18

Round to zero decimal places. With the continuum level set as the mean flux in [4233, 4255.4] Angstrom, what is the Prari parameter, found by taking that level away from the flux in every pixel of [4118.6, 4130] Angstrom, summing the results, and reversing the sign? -53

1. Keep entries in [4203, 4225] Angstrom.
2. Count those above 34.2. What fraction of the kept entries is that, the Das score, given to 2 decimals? 0.74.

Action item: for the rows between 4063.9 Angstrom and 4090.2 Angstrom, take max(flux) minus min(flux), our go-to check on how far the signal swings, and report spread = 10.5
